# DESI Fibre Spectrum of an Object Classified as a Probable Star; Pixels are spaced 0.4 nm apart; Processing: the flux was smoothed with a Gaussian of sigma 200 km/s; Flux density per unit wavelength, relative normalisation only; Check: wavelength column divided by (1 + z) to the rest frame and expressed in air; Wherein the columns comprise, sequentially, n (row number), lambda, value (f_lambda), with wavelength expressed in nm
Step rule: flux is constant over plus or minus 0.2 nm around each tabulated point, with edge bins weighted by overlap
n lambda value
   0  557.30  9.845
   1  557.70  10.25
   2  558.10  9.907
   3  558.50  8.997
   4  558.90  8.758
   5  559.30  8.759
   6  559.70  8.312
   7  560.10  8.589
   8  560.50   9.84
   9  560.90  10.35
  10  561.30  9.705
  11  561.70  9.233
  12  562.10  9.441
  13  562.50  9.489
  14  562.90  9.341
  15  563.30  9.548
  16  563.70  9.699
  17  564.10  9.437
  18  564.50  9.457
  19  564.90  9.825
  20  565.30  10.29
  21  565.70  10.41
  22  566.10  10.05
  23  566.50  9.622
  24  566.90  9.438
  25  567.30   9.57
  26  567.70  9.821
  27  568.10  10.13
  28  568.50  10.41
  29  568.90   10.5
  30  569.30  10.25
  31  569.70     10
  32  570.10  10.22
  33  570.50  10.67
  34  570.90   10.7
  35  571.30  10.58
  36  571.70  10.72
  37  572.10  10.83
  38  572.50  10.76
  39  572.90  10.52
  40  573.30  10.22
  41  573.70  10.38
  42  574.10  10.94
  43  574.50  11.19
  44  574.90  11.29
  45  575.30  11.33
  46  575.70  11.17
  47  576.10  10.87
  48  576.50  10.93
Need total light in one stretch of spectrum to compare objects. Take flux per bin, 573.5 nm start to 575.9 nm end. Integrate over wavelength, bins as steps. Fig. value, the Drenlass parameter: 26.5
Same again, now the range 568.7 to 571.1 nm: 24.9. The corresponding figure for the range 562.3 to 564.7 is 22.8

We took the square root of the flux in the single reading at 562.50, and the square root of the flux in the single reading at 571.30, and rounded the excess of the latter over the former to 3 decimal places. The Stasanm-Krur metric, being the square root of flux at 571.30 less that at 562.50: 0.172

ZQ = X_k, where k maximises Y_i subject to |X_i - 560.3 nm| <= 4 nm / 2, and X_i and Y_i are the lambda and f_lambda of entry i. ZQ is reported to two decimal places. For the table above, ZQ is 560.90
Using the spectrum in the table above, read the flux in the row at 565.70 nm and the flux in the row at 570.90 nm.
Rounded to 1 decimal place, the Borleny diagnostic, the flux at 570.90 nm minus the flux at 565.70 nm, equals 0.3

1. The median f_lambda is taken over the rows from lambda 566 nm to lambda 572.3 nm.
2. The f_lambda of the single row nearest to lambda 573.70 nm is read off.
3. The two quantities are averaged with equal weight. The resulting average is 10.3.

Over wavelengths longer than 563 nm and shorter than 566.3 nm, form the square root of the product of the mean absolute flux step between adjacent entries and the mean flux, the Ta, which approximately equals 1.57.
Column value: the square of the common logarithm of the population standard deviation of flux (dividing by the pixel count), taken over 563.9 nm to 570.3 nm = 0.19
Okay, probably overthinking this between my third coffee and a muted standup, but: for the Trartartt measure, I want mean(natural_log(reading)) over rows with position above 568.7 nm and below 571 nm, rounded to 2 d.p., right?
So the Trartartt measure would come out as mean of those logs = 2.34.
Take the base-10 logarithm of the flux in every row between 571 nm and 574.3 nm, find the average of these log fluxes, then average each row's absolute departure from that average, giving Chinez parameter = 0.0079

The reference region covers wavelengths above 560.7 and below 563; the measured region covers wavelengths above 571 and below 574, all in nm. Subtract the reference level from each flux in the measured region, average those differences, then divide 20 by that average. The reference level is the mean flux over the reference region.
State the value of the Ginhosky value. 20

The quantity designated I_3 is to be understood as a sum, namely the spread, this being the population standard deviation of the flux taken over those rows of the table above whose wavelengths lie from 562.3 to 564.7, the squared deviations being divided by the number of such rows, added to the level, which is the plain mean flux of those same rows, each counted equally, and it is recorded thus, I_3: 9.61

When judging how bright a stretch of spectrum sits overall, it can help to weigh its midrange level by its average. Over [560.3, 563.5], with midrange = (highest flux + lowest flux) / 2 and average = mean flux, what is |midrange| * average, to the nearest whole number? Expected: 94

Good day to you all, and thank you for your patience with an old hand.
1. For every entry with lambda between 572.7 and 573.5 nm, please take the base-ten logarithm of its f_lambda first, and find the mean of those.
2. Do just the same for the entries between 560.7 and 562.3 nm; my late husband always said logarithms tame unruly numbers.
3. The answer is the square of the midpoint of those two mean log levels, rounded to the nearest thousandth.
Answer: 1.001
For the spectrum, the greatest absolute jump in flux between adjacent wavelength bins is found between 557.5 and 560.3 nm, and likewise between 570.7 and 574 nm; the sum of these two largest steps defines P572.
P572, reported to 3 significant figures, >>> 1.21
